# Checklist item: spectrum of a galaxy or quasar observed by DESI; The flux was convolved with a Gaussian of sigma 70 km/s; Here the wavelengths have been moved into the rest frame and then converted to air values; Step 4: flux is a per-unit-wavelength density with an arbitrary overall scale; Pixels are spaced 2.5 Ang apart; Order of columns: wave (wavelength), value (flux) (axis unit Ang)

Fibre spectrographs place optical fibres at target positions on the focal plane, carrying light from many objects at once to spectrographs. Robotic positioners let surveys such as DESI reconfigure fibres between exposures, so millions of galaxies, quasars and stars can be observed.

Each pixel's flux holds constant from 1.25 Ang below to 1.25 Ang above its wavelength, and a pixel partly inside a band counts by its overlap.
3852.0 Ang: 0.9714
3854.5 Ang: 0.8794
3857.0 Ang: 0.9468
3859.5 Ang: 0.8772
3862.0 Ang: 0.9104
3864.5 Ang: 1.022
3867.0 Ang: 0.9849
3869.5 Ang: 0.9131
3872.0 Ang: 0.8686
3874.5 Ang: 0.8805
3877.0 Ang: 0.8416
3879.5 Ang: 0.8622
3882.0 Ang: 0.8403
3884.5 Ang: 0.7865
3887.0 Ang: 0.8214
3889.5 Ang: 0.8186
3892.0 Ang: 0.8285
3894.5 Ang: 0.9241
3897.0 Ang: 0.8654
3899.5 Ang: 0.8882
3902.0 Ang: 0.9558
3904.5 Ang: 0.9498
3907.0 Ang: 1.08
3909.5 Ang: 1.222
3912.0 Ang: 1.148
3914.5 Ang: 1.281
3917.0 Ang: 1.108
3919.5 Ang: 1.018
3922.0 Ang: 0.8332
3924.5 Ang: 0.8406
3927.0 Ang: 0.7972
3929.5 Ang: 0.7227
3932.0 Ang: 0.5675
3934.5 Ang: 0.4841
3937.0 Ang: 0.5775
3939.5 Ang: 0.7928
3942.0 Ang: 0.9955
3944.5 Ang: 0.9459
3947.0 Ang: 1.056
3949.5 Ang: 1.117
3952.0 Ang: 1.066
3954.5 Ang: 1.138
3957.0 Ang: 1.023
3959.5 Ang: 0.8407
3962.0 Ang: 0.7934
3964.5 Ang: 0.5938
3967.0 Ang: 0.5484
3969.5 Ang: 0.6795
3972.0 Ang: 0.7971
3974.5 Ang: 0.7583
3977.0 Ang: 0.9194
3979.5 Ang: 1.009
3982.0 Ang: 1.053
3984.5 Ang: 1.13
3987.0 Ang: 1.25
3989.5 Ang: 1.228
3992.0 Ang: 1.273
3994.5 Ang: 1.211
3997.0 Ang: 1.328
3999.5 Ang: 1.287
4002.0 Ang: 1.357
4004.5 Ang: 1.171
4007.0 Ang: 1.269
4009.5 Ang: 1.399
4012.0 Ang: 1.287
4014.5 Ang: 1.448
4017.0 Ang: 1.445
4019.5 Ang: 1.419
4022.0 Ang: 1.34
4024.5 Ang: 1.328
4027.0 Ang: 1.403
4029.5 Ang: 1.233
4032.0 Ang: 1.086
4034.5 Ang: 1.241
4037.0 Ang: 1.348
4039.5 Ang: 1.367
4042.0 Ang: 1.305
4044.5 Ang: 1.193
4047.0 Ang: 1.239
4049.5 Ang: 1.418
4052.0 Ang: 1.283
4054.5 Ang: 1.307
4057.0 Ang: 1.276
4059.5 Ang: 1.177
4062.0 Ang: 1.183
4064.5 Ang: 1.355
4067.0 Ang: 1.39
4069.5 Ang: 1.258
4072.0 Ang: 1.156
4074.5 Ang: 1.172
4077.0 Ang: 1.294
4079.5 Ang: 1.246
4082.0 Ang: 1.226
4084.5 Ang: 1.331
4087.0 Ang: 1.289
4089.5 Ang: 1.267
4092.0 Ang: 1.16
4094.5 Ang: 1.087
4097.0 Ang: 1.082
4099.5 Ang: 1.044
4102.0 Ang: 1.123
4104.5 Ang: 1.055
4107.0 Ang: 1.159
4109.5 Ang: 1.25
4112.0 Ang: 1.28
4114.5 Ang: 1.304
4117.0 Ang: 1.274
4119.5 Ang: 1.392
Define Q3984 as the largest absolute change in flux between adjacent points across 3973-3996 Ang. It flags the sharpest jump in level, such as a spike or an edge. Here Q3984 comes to 0.161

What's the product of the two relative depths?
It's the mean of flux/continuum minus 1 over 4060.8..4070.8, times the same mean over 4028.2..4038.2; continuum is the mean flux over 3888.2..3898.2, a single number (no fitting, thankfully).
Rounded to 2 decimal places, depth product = 0.22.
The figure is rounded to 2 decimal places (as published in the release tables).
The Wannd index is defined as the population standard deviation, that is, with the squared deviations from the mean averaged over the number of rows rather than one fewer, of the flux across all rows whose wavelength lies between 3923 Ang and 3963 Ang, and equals 0.20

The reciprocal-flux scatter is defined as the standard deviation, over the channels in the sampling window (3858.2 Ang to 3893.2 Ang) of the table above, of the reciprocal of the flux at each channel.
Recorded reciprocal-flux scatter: 0.08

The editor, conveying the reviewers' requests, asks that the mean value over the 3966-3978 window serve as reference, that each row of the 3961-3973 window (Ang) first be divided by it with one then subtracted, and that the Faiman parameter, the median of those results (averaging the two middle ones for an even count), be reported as -0.1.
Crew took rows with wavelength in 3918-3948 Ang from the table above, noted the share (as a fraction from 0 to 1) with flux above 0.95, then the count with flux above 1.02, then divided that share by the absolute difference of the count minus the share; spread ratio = 0.333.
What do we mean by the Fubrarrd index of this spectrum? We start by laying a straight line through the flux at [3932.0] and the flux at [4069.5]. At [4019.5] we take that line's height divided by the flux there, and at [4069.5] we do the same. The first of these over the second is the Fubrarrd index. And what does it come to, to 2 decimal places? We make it 0.71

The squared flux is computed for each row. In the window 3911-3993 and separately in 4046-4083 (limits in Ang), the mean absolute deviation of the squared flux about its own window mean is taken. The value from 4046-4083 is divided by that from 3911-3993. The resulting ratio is 0.45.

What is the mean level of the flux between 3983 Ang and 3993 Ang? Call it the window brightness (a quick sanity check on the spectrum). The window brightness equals 1.2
